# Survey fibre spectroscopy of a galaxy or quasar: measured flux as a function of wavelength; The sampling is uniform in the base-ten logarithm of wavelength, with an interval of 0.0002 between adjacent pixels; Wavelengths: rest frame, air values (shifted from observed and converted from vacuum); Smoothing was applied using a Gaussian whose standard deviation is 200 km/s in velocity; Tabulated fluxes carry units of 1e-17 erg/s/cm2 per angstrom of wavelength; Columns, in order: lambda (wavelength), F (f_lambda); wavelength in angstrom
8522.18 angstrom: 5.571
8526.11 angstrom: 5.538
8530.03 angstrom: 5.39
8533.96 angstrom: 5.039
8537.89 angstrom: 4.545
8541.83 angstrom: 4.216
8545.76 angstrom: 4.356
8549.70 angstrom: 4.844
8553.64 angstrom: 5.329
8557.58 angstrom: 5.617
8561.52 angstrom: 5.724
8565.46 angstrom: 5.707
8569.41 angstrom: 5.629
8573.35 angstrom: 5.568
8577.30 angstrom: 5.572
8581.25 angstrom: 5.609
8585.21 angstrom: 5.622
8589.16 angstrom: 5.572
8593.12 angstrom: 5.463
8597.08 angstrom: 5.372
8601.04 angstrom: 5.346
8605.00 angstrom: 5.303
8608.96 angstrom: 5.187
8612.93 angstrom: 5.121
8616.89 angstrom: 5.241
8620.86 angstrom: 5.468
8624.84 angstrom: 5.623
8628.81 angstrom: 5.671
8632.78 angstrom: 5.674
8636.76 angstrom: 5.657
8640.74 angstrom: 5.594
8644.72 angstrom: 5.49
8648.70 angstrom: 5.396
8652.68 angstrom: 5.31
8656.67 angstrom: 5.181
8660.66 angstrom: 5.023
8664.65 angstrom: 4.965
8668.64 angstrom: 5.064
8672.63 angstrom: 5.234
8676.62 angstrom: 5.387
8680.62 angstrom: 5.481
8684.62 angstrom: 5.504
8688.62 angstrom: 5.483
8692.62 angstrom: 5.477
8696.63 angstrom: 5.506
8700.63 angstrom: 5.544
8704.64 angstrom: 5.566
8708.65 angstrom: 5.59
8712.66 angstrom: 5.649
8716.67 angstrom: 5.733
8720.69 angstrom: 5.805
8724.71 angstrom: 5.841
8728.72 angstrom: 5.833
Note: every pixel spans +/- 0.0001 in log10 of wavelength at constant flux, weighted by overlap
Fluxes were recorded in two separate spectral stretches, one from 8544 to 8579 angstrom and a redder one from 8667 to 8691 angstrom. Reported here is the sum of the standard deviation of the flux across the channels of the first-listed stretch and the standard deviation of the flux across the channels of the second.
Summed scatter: 0.6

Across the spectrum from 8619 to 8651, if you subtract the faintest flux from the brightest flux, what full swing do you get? 0.28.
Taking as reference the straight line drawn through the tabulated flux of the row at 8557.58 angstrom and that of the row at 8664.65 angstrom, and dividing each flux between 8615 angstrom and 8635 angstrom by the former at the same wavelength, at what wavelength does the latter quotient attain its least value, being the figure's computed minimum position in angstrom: 8616.89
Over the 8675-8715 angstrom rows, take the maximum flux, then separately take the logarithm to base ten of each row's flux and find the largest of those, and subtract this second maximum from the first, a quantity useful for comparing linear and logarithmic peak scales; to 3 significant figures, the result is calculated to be 4.90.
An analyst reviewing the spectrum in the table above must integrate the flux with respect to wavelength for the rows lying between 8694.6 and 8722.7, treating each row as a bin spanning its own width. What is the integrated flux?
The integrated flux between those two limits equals 158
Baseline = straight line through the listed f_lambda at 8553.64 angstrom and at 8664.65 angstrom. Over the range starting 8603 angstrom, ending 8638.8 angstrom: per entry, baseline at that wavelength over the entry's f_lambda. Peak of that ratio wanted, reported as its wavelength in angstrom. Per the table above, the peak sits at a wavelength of 8612.93 angstrom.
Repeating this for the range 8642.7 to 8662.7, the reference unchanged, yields 8660.66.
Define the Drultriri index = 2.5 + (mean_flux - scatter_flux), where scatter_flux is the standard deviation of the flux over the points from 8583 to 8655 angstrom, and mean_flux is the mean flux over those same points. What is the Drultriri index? 7.78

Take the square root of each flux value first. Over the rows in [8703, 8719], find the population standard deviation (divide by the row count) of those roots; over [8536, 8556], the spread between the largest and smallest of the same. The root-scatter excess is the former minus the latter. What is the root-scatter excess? -0.242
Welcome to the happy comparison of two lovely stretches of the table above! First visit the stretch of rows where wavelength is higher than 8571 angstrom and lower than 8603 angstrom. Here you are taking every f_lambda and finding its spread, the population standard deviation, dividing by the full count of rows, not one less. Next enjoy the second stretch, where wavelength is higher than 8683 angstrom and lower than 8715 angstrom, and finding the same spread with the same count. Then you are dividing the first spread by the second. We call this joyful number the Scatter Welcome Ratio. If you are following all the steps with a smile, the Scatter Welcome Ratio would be 2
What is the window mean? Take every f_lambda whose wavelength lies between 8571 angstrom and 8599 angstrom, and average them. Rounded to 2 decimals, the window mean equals 5.54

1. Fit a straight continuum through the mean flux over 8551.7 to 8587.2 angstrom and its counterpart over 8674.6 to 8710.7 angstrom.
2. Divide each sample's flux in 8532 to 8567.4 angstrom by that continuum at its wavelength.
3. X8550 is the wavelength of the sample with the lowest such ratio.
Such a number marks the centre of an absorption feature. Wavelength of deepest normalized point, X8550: 8541.83 angstrom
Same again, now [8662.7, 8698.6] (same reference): 8664.65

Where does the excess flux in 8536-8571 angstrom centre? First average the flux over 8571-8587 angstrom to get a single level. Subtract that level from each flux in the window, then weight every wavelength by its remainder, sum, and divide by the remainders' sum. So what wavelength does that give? 8542.5 angstrom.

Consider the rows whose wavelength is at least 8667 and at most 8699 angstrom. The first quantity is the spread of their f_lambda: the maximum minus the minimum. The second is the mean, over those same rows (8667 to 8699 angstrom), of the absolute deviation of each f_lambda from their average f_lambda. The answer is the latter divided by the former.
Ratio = 0.278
